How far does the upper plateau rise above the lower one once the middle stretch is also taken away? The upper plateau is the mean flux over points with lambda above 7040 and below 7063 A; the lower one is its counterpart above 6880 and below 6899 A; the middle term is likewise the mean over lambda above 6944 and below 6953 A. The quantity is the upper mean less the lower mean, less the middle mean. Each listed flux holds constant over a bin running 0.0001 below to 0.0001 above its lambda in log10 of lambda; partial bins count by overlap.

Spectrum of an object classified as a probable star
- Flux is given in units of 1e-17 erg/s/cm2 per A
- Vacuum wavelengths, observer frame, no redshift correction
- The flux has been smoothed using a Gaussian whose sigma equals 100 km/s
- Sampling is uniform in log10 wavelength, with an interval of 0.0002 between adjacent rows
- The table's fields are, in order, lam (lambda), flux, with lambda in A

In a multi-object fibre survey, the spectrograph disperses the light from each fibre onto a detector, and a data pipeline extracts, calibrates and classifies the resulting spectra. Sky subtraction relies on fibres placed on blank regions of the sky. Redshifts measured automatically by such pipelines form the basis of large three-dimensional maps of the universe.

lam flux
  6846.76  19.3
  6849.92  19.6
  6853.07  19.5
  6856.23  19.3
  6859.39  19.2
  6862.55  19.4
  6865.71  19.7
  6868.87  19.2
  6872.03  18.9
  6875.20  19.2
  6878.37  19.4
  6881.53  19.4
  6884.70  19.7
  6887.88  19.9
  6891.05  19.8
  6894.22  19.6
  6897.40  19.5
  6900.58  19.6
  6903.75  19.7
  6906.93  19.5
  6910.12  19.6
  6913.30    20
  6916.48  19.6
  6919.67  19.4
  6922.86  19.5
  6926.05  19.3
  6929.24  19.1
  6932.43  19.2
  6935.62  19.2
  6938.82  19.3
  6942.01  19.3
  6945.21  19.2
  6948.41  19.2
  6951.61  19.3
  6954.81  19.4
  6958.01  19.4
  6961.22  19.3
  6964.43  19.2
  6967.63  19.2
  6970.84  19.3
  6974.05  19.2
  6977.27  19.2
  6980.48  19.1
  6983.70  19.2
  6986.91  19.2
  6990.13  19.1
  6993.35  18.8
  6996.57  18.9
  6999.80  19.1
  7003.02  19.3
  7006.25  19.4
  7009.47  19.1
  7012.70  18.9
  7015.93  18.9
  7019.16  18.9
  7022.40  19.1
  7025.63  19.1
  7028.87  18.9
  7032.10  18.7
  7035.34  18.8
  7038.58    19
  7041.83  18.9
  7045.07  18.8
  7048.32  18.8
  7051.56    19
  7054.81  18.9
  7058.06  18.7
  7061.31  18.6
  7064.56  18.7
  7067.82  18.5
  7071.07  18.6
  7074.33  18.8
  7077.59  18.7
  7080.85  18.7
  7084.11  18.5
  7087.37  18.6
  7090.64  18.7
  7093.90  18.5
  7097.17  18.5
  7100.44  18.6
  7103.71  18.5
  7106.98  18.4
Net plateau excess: -20.1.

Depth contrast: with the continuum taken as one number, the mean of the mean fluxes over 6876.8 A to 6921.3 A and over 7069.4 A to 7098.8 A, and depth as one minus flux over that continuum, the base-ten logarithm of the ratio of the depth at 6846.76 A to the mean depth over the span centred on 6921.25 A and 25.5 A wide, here -0.28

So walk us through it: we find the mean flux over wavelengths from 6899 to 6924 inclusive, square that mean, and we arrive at 385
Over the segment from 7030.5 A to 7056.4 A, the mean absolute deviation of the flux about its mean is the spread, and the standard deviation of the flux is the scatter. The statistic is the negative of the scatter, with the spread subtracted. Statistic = -0.19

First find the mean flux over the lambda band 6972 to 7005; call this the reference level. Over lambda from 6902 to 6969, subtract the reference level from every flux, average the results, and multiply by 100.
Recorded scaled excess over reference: 27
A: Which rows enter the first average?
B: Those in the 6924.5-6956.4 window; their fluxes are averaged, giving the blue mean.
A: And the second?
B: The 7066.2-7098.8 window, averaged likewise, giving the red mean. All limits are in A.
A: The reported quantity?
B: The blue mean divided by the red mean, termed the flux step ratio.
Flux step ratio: 1.03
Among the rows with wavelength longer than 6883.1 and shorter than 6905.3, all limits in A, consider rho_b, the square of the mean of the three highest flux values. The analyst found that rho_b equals 392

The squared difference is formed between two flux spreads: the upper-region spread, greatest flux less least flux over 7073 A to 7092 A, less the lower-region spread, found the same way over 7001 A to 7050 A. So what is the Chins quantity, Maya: 0.16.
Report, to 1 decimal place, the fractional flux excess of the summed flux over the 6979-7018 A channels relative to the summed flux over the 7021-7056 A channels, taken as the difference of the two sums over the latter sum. 0.1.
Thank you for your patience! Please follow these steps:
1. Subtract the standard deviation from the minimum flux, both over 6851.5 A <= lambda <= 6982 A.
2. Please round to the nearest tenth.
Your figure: 18.7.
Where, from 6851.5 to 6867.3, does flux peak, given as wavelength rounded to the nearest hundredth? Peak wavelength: 6865.71 A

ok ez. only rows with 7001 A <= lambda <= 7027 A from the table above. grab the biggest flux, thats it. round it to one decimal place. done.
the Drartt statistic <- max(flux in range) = 19.4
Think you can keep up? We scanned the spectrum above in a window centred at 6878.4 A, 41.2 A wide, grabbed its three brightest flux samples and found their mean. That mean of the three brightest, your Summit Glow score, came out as 19.8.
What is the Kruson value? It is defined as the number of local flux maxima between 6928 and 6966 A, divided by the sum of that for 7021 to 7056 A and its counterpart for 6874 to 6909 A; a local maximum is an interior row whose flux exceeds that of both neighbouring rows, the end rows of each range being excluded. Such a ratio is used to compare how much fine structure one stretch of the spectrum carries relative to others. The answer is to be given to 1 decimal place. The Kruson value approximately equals 0.0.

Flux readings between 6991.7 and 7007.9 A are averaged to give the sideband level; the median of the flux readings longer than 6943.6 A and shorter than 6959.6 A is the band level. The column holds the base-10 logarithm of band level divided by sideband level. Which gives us 0.0045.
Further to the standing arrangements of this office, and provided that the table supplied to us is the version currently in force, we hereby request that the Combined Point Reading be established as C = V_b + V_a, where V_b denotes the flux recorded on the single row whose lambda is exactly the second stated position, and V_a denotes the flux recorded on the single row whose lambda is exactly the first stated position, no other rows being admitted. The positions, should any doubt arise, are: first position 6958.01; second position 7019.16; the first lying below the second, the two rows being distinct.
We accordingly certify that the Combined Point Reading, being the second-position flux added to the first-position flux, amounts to 38.3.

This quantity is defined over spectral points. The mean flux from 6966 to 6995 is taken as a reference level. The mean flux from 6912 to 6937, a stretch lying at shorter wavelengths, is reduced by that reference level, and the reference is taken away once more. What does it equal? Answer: -18.9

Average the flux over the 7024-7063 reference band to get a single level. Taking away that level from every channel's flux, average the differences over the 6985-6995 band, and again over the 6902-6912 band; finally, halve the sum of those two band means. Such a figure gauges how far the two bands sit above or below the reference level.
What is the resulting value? 0.5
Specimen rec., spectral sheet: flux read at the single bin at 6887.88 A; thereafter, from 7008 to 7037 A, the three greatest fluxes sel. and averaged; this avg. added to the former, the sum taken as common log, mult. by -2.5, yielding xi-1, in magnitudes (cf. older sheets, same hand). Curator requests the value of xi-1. -3.98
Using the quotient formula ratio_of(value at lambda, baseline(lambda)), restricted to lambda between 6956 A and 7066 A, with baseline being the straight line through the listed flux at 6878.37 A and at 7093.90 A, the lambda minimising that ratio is 6993.35 A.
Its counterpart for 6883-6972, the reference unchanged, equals 6929.24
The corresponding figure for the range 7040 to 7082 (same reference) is 7067.82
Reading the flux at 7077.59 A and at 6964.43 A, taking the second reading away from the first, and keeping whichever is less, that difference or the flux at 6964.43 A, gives -0.50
